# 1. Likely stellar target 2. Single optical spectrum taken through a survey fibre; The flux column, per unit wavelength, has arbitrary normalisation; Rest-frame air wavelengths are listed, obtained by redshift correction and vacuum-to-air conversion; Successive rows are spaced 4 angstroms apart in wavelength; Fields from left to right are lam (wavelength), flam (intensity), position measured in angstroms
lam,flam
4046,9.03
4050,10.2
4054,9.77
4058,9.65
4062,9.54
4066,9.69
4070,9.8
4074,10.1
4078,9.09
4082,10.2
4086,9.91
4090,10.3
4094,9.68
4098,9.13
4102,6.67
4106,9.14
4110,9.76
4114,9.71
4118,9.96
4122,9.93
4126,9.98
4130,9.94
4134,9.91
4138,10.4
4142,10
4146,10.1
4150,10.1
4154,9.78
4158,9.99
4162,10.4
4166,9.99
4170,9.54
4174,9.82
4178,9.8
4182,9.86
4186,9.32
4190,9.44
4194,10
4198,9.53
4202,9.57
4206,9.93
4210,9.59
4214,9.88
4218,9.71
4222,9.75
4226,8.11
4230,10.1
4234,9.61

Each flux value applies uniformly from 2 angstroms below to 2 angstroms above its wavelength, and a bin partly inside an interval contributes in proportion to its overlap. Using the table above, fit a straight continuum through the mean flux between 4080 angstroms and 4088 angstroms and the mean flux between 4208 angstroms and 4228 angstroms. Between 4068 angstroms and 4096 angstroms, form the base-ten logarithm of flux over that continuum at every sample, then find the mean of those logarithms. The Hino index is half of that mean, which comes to -0.004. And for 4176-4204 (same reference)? 0.002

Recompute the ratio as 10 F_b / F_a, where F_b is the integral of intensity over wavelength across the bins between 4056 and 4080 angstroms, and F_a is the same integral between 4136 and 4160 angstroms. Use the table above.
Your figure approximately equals 9.6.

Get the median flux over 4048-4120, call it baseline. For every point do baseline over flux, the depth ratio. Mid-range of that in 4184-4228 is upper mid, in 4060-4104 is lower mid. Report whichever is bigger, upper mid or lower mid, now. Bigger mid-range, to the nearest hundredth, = 1.20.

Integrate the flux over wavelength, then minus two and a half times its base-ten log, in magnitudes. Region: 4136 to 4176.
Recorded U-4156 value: -6.51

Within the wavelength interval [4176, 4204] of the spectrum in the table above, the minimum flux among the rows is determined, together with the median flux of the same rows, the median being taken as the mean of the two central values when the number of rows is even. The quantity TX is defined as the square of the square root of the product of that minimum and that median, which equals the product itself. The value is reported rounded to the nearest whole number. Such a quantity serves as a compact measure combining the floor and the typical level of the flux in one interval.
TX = 89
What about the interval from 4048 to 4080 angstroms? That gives 88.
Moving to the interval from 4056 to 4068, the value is 92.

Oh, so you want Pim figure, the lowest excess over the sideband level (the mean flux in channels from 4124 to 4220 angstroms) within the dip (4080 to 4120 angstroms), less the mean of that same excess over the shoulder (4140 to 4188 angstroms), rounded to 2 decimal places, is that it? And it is -3.22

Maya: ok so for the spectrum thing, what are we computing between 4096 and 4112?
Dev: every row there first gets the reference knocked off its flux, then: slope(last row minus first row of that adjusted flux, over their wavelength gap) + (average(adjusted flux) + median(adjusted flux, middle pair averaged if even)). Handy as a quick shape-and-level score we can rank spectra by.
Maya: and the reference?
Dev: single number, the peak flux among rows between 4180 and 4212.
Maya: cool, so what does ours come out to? -2.1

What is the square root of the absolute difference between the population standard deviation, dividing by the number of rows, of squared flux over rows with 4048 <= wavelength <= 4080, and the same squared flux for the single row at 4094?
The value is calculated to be 9.4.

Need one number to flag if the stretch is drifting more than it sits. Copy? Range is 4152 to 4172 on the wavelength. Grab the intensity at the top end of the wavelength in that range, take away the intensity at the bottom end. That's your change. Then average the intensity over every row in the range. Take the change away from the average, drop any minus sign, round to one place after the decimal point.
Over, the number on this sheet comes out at 10.2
